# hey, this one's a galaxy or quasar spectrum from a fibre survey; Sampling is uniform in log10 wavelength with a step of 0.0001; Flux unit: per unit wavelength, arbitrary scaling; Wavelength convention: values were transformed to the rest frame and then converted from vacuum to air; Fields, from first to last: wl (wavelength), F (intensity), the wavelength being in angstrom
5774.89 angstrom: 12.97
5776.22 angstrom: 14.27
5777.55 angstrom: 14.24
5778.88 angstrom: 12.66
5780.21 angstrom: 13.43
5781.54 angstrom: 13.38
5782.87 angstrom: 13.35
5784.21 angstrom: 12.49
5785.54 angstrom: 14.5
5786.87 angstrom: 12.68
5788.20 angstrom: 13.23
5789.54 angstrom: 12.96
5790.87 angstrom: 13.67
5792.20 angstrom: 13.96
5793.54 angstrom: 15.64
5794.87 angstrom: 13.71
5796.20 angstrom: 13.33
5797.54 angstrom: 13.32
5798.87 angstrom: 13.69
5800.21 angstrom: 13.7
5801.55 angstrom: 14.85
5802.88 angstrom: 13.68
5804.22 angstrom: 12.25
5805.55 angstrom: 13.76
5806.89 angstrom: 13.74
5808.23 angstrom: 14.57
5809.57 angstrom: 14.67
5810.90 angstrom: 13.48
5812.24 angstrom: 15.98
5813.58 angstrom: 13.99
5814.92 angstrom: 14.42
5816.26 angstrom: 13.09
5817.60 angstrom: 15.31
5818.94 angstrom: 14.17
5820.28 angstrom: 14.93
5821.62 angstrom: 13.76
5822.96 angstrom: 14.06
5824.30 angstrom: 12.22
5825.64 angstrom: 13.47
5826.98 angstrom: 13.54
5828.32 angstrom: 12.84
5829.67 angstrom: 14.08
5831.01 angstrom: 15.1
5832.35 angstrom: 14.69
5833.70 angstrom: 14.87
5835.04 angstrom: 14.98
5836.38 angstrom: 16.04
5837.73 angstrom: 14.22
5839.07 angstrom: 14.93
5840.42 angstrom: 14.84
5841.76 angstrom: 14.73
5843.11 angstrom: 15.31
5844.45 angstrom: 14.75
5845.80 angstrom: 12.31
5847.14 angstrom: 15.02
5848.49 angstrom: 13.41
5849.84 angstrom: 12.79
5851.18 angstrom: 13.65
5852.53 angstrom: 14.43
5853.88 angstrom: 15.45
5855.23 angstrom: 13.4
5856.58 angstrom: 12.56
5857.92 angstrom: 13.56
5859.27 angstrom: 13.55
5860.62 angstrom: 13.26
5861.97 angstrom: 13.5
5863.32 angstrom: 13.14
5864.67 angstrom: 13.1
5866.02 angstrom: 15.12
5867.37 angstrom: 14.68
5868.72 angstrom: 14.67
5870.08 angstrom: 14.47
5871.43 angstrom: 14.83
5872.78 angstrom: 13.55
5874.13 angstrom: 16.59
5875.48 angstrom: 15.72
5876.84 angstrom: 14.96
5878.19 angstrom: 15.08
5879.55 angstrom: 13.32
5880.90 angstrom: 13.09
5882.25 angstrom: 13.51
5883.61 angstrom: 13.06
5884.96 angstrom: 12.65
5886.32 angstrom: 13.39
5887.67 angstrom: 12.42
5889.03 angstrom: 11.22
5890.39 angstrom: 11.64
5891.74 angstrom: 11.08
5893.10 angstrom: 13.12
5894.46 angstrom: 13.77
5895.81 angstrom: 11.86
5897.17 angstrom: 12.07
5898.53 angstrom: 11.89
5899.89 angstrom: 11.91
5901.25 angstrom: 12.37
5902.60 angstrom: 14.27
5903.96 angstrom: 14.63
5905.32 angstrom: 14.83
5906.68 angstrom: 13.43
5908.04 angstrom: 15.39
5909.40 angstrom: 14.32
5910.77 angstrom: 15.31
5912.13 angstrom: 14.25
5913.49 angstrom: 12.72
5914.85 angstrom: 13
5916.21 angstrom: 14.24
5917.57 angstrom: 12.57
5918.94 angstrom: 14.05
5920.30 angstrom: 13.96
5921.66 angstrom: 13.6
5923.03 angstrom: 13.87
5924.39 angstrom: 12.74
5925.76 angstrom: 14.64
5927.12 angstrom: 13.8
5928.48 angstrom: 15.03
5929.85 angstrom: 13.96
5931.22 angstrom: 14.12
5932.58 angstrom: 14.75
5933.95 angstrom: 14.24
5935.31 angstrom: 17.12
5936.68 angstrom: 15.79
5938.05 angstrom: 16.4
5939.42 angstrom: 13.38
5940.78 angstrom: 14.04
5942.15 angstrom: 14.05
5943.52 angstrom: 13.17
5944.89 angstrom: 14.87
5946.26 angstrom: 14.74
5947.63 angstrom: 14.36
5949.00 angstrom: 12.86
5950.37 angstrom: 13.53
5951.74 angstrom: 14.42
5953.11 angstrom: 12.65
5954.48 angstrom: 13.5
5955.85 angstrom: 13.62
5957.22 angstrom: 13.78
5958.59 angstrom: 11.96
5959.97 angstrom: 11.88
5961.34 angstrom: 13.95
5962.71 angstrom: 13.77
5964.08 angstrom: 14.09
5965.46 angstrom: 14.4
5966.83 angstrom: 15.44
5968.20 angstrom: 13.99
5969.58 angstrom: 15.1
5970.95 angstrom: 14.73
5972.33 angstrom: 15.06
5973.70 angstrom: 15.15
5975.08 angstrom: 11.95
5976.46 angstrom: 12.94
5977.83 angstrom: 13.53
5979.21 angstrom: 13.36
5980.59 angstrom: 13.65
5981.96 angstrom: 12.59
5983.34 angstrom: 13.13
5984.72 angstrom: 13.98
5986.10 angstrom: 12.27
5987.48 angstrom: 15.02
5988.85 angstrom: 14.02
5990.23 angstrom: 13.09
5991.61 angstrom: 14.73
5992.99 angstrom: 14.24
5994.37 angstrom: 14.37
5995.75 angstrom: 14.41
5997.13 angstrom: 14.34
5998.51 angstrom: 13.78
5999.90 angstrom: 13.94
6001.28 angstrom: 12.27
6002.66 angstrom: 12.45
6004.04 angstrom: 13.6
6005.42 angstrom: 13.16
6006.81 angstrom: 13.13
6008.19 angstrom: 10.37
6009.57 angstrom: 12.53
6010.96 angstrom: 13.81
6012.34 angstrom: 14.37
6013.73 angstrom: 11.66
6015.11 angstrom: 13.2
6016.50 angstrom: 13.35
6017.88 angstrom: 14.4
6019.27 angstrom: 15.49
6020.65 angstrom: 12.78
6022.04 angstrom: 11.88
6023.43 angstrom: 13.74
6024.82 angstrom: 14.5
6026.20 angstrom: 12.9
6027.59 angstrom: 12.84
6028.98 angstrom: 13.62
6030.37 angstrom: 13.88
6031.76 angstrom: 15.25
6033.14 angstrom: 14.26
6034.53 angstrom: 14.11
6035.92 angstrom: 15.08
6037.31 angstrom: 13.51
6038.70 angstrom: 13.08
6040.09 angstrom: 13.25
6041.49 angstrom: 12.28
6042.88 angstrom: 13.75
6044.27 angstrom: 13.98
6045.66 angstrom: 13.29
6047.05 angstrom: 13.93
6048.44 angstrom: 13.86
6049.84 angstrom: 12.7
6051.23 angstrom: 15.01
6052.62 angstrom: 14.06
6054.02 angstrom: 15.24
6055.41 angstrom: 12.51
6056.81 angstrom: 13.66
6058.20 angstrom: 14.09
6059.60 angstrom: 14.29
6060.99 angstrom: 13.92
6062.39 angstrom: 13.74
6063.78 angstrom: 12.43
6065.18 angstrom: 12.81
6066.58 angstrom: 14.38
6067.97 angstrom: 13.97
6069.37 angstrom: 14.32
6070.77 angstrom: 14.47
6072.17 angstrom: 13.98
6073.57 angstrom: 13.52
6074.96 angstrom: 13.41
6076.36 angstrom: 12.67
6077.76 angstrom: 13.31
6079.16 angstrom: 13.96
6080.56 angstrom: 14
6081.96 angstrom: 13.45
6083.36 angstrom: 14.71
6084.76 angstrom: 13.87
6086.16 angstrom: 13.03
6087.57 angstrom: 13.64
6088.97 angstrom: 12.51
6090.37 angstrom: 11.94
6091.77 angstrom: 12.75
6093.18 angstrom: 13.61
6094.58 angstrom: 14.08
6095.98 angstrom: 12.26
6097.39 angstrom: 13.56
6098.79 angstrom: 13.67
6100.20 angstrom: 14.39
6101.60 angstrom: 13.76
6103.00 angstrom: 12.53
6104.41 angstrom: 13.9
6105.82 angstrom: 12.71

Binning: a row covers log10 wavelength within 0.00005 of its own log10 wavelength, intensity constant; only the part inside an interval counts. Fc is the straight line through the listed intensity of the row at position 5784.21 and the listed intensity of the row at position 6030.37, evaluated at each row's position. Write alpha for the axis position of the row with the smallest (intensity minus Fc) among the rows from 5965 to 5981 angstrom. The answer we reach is 5975.08 angstrom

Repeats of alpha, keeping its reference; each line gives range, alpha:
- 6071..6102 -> 6090.37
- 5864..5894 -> 5891.74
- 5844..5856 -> 5845.80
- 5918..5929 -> 5924.39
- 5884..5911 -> 5891.74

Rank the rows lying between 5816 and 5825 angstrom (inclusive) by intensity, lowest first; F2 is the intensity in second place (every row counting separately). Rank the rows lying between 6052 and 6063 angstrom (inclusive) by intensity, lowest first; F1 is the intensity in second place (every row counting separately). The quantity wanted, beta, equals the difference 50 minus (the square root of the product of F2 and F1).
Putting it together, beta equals 36.6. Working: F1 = 13.66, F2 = 13.09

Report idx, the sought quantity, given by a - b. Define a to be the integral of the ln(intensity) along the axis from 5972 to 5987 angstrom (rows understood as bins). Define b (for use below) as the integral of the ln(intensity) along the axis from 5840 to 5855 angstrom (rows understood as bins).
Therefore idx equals -1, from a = 38.9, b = 39.8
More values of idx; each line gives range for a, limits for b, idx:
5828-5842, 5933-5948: -3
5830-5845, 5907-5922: 1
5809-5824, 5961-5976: 0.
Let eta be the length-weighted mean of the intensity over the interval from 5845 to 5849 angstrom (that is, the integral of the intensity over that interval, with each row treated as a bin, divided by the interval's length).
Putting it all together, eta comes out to 13.6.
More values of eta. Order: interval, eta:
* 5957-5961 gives 12.5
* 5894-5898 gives 12.5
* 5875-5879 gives 15.1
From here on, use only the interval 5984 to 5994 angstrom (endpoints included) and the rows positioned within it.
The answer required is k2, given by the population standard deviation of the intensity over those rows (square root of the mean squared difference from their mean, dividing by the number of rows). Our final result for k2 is 0.88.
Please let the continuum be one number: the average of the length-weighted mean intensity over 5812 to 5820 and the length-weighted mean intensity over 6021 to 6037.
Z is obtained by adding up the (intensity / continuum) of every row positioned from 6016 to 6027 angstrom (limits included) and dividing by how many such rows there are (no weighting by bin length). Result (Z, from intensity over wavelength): 0.97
